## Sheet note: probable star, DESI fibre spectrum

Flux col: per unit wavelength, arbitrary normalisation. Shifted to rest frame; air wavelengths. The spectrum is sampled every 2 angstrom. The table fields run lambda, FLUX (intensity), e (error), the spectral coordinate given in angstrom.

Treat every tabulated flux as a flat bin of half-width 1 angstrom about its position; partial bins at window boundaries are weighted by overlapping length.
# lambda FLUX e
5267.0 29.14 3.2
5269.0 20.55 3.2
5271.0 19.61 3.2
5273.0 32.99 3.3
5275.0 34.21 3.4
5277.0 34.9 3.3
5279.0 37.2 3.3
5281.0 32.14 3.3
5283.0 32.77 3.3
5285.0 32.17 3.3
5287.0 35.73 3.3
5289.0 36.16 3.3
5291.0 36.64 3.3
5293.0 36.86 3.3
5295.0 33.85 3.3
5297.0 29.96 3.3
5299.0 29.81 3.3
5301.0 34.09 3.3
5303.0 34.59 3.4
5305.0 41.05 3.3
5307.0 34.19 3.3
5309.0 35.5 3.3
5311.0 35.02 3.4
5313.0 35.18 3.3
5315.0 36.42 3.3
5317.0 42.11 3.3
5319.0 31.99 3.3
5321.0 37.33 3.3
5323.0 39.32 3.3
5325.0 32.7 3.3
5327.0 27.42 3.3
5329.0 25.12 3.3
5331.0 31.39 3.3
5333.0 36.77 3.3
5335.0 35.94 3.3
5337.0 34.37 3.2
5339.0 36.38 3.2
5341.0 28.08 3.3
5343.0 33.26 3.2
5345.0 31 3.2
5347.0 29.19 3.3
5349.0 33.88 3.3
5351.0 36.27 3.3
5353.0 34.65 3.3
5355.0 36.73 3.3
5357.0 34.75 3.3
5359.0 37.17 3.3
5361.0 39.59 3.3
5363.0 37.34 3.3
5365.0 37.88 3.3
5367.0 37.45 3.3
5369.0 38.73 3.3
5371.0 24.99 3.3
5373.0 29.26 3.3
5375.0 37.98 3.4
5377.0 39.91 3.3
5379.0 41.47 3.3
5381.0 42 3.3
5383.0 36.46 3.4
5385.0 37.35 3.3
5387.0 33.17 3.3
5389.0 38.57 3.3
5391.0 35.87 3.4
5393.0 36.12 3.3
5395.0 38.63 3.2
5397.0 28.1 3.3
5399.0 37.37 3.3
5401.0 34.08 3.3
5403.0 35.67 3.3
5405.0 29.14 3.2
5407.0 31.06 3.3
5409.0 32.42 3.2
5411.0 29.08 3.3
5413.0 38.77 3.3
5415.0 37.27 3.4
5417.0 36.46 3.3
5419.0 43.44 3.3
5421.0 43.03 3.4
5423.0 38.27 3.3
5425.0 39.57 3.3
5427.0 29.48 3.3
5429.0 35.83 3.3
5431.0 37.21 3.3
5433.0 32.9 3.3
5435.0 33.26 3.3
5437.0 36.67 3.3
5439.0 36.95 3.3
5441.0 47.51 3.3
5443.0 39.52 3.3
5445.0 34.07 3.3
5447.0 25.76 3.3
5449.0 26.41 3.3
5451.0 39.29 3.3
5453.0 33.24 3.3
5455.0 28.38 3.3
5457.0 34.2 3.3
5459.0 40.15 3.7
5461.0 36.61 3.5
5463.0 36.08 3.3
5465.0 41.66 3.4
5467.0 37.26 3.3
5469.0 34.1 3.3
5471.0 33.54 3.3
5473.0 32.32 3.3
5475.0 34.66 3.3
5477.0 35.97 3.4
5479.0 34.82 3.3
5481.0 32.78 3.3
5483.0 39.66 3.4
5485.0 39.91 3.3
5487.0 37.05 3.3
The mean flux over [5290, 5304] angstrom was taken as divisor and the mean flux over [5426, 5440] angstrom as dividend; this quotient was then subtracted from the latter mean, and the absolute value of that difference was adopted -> 33.6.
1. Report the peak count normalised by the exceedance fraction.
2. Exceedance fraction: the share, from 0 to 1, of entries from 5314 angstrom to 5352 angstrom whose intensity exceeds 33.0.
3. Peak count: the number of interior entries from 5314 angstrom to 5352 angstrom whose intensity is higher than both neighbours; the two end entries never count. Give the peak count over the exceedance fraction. 8.6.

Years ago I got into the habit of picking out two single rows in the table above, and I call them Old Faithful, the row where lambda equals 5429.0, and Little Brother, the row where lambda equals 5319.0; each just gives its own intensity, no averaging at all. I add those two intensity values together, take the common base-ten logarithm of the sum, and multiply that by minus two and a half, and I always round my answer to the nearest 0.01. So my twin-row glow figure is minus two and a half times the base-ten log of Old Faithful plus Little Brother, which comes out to -4.58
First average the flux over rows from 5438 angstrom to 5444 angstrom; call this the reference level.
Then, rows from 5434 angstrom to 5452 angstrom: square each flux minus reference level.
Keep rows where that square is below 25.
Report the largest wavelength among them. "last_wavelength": 5451.0 angstrom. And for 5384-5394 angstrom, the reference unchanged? 5389.0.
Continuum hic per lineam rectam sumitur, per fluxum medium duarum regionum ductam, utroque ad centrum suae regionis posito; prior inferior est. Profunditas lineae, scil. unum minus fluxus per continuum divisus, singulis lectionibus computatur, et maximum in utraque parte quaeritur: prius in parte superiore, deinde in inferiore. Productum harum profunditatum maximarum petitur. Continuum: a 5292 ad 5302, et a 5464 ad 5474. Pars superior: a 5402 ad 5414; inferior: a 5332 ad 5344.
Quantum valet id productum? 0.027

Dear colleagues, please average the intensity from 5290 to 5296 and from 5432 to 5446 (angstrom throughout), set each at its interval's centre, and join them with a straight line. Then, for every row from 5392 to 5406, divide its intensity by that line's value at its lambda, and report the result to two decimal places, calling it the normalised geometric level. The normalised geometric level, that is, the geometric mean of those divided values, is 0.92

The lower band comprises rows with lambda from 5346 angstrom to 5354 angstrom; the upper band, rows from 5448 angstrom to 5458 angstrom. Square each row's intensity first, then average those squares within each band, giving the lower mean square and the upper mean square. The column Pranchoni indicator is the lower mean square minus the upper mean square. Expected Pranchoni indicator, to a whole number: 65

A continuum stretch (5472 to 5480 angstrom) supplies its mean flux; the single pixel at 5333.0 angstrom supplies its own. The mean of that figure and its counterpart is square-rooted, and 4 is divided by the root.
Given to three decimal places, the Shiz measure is 0.670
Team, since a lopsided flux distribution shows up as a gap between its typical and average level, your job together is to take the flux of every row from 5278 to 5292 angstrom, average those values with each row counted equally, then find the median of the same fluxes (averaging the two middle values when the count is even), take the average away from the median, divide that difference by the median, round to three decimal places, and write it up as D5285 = 0.029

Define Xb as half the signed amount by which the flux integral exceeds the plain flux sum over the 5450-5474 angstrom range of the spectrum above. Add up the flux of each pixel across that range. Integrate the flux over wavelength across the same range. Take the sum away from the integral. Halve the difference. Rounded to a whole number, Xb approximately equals 213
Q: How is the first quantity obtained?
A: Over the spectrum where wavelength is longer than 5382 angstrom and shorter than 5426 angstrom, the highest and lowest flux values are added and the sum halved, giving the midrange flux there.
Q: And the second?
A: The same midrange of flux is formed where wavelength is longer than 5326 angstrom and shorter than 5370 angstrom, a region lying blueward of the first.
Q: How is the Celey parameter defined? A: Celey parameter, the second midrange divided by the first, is 0.90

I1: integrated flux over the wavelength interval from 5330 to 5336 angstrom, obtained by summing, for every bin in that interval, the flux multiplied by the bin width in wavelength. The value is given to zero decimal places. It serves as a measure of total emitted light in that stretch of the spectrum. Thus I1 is 208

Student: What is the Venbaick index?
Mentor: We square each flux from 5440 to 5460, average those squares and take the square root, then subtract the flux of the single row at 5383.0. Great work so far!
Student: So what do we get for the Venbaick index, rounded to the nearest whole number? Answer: -1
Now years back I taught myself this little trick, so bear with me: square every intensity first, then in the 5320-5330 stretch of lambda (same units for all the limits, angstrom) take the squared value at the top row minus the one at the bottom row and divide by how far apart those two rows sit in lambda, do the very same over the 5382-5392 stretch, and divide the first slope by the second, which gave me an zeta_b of 17.9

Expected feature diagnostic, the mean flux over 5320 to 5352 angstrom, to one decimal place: 33.0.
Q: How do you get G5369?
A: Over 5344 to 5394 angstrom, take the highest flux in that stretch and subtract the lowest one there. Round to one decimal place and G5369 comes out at 17.0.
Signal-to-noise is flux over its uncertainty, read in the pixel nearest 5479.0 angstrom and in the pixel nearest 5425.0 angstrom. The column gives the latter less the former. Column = 1.4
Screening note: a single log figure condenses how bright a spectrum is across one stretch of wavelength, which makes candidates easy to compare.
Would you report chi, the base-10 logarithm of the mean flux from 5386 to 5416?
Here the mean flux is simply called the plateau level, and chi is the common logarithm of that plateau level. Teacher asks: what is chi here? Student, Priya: 1.54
